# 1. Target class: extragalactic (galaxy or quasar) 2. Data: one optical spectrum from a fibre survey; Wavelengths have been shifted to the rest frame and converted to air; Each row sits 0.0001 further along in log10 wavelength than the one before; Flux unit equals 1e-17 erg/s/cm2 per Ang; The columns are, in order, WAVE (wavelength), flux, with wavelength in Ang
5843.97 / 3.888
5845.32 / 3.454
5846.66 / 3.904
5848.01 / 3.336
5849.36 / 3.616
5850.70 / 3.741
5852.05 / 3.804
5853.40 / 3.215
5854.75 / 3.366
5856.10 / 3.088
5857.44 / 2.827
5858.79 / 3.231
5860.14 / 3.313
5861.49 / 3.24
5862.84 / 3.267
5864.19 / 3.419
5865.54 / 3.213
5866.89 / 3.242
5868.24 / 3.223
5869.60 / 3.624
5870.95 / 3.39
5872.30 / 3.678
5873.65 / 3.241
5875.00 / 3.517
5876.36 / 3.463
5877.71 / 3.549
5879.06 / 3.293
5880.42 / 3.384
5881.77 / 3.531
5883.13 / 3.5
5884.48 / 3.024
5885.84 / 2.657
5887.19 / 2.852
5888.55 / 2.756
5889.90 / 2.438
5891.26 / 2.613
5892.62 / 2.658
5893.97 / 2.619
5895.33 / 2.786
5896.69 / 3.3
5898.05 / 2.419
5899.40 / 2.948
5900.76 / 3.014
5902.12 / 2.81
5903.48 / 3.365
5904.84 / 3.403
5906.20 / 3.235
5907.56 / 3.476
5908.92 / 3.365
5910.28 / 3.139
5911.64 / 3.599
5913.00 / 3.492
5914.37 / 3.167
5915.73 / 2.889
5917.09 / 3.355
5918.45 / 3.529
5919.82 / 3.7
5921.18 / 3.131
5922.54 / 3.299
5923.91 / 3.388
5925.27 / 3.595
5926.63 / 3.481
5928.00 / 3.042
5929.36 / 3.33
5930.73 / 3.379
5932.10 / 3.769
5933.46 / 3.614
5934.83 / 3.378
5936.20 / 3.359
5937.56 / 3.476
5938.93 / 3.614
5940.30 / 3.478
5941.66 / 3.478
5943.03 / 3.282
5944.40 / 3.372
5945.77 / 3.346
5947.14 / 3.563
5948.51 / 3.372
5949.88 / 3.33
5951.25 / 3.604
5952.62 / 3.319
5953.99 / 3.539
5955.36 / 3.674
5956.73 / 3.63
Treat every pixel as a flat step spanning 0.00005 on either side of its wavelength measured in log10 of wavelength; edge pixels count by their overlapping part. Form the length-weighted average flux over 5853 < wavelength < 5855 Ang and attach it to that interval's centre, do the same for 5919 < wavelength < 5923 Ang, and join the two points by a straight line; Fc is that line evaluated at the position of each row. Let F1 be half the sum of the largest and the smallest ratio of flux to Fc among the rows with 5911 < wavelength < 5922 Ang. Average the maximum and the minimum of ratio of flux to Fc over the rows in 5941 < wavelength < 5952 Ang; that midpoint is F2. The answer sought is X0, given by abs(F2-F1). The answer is 0.03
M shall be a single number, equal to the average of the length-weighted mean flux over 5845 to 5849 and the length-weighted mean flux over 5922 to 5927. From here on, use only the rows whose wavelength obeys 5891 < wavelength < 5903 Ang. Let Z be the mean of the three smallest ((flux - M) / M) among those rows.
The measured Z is -0.27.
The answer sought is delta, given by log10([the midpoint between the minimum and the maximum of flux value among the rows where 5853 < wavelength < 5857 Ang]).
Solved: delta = 0.509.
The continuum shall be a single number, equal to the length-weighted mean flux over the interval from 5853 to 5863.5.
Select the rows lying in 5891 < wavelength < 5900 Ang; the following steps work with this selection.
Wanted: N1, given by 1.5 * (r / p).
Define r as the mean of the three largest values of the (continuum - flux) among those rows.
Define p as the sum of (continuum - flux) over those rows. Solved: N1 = 0.32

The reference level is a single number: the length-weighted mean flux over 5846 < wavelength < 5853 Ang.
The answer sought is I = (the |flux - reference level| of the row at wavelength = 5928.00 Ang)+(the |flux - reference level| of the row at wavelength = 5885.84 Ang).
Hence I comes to 1.62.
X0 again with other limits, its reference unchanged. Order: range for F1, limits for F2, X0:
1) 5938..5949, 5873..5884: 0.01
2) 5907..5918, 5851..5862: 0.05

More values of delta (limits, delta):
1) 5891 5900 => 0.456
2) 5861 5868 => 0.521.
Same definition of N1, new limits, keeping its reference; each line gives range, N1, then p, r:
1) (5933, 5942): 0.15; -2.0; -0.21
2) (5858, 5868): 0.09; -0.6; -0.03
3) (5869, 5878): 0.12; -2.1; -0.17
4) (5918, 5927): 0.07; -1.8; -0.08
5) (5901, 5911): -0.45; -0.4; 0.13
